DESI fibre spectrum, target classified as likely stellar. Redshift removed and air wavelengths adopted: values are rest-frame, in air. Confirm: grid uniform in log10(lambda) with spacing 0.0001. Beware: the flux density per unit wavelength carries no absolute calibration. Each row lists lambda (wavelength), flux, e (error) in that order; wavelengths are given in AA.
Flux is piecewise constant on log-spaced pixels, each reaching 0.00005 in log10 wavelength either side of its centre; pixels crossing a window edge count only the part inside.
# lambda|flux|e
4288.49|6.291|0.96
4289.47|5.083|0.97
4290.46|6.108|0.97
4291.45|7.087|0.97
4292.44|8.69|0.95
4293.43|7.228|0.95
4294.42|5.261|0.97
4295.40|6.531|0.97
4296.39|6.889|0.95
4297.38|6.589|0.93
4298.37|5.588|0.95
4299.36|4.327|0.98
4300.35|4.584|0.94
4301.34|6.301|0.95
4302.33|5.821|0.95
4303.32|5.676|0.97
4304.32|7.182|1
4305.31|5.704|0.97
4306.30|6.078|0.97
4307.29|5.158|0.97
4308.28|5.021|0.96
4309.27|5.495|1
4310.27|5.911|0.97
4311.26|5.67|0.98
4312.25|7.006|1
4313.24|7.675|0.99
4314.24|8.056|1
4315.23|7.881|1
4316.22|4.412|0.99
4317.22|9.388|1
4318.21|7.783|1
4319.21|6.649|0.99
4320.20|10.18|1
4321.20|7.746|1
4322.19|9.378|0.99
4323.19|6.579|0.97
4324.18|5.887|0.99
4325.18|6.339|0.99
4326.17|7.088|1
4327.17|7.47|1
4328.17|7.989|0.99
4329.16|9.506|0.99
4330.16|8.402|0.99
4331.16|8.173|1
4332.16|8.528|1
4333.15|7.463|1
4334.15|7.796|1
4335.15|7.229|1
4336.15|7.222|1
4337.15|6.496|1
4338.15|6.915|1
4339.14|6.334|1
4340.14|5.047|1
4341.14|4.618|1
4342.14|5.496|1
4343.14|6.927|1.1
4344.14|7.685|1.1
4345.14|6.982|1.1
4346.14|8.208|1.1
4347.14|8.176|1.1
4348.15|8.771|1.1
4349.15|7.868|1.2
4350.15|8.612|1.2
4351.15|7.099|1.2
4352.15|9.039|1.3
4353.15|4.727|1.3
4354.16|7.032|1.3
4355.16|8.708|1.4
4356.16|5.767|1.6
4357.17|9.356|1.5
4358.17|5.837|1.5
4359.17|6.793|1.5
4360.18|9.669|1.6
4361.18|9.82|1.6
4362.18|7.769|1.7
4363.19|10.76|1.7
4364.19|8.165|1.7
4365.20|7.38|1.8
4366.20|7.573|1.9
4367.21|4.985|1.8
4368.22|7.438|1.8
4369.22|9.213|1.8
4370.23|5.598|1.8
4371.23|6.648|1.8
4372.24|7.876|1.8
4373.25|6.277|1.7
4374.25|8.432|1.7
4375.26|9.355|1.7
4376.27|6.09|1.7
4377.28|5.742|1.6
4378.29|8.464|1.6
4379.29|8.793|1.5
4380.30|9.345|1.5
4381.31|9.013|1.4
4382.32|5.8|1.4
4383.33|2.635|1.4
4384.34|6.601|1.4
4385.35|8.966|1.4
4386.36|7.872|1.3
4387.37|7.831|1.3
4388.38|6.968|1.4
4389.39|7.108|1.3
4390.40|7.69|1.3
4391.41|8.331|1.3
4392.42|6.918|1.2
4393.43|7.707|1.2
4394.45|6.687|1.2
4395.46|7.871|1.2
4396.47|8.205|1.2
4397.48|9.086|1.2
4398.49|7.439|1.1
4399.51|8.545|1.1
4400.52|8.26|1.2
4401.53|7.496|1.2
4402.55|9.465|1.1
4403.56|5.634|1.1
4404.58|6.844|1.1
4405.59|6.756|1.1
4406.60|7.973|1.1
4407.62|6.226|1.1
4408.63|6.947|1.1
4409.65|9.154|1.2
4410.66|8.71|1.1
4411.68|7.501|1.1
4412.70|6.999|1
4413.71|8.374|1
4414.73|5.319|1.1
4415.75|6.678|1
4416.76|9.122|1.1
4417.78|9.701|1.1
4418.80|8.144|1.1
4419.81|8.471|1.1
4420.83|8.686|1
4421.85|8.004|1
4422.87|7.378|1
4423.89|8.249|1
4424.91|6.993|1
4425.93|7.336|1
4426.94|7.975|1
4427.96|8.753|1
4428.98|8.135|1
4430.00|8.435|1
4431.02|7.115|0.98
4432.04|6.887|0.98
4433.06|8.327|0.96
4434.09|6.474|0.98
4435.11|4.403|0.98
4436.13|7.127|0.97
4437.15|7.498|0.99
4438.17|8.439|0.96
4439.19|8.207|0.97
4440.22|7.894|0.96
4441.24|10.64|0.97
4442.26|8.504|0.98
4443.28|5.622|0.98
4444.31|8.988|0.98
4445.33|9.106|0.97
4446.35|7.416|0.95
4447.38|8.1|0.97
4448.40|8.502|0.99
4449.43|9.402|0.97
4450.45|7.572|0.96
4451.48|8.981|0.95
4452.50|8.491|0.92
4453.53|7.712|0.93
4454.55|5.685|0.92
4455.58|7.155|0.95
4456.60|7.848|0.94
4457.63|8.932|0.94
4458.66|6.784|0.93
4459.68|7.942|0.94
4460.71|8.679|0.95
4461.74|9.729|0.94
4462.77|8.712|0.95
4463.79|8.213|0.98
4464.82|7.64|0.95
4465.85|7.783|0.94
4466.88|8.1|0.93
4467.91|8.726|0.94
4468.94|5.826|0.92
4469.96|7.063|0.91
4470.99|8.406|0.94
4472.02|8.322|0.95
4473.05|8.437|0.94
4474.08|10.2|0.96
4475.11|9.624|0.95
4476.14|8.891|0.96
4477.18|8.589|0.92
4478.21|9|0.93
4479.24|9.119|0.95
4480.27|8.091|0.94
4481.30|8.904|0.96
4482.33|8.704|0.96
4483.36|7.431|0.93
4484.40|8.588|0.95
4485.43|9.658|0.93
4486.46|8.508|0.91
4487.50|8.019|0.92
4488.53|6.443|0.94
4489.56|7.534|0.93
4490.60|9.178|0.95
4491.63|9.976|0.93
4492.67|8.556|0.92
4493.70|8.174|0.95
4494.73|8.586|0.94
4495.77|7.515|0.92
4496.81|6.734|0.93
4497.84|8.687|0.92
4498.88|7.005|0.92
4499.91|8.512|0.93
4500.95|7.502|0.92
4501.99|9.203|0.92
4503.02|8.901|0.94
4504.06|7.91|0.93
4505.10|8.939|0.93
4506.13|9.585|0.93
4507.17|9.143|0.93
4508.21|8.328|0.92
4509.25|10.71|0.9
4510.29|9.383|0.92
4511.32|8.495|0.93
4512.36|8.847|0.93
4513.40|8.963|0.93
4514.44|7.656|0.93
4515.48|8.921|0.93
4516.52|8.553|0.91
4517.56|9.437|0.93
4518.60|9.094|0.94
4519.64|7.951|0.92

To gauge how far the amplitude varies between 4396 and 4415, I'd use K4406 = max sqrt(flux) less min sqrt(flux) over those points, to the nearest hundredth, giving 0.77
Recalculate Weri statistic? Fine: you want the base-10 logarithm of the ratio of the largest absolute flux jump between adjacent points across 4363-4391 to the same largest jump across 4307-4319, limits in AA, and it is -0.10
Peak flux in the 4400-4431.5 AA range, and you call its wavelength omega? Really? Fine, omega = 4417.78 AA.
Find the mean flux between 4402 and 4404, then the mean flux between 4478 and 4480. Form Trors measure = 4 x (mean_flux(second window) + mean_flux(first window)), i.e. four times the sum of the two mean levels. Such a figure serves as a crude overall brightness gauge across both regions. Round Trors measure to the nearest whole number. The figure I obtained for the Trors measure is 66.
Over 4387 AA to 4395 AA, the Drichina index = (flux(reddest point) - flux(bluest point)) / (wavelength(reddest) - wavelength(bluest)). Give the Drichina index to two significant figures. -0.16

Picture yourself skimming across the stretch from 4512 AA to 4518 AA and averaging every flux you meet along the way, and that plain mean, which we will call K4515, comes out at 8.7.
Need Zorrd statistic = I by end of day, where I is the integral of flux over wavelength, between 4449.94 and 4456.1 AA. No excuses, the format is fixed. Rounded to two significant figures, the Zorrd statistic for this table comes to 47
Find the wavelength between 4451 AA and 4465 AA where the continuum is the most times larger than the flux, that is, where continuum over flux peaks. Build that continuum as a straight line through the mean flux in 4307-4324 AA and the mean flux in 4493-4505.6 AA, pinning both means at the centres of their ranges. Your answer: 4454.55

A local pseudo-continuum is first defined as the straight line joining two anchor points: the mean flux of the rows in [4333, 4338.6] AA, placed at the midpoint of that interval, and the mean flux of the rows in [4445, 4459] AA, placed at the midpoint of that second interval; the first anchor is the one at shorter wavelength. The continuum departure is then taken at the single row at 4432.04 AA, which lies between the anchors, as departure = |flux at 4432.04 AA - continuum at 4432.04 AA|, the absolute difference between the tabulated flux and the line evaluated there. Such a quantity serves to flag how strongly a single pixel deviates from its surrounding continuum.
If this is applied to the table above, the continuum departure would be 0.95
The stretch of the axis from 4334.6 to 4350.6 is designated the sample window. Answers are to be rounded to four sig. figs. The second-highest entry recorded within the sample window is 8.612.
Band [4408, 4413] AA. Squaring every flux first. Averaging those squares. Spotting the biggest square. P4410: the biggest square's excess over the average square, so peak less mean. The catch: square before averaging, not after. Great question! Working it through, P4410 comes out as 21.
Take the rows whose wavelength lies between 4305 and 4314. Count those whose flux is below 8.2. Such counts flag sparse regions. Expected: 9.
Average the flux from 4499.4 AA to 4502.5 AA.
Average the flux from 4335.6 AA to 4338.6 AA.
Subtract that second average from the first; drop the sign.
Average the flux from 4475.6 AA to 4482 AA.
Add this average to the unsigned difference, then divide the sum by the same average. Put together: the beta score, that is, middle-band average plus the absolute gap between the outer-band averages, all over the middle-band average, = 1.17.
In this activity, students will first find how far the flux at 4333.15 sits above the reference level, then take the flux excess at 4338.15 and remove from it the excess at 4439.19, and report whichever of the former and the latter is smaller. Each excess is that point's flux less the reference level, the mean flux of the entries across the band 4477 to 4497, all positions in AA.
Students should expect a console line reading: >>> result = -1.3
